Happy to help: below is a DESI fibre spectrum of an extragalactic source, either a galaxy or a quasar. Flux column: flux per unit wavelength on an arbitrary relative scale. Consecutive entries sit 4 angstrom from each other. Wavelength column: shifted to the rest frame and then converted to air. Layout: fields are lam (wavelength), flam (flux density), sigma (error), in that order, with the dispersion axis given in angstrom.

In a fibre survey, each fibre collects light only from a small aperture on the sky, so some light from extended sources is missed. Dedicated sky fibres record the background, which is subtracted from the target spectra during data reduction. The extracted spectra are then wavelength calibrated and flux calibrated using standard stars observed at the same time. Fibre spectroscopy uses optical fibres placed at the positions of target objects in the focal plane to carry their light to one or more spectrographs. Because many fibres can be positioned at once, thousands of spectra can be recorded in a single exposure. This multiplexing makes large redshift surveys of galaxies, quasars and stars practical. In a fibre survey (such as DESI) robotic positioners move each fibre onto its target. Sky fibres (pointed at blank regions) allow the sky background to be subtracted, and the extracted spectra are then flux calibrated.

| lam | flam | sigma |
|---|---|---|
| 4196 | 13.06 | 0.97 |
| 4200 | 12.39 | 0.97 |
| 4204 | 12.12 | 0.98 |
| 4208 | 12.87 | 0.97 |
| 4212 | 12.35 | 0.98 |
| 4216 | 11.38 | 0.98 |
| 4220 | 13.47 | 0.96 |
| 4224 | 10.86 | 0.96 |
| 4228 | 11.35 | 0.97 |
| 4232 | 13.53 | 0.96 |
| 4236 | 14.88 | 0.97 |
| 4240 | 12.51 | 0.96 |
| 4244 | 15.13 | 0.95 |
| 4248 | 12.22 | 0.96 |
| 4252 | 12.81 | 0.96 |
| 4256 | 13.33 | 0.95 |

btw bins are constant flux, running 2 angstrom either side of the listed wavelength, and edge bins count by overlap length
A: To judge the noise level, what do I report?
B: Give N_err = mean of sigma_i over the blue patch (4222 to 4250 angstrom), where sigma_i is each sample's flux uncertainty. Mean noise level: 0.961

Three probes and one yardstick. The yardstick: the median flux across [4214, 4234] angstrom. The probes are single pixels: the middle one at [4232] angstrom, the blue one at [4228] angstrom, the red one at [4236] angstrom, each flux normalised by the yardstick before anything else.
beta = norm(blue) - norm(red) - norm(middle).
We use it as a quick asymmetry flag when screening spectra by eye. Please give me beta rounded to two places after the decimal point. -1.50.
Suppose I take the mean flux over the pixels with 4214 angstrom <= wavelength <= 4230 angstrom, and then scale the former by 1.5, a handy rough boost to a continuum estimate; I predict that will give 17.6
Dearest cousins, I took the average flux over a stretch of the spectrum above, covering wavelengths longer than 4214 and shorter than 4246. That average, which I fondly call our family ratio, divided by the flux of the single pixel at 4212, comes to 1.04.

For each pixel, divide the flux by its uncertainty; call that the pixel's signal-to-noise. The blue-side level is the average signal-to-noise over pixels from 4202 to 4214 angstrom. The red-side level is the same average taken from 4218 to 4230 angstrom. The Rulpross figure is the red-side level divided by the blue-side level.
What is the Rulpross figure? 0.97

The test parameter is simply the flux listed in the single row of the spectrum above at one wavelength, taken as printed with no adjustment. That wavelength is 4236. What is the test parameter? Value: 14.88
